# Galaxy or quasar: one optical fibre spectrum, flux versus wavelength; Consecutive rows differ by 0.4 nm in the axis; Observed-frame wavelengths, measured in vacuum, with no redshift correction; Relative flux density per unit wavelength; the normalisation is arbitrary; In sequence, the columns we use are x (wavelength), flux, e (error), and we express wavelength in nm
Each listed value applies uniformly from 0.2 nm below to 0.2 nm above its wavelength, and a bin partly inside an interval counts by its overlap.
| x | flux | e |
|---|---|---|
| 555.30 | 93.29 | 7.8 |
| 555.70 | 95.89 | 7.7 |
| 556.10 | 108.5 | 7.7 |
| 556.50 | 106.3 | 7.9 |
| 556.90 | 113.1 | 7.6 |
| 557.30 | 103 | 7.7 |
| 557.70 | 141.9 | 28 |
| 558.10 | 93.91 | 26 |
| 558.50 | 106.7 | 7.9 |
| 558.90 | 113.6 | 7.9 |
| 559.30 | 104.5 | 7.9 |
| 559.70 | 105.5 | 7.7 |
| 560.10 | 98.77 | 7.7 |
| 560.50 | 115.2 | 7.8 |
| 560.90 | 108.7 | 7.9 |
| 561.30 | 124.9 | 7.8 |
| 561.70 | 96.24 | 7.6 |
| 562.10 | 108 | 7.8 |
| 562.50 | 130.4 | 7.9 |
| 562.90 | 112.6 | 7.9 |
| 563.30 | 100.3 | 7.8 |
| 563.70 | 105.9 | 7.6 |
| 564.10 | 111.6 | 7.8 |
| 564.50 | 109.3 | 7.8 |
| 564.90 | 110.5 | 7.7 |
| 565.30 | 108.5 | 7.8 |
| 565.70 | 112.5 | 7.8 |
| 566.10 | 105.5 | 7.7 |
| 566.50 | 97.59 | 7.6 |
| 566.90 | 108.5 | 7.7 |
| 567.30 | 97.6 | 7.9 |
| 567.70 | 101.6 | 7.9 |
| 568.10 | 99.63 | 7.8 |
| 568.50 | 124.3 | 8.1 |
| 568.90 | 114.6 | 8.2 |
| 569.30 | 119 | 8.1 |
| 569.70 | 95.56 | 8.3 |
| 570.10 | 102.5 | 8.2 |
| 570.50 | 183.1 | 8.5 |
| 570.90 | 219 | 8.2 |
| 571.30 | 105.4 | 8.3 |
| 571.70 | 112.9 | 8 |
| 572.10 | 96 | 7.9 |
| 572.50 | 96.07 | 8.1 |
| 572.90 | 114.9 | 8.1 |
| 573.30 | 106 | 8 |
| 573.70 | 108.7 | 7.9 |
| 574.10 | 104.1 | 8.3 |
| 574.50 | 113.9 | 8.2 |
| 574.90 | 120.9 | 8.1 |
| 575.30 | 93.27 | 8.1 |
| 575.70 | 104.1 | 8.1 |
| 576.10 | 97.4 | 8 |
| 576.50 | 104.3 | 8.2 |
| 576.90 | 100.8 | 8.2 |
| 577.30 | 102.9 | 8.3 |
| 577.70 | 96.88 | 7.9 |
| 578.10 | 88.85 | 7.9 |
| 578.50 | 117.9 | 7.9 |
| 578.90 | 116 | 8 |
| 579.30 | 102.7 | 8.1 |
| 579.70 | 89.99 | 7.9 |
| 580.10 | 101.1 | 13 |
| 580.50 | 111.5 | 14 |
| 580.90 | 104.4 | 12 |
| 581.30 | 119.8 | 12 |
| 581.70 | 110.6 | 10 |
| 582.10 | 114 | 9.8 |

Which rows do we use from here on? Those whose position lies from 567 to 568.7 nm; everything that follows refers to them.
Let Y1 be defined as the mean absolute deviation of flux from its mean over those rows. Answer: 9.3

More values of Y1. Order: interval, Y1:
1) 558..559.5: 5.5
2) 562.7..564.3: 4.5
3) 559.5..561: 4.9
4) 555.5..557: 5.0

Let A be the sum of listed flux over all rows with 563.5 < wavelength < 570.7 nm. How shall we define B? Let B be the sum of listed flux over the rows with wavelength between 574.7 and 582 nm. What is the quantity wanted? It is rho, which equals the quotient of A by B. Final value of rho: 1.07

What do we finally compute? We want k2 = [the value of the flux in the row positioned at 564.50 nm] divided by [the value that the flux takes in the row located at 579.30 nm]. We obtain 1.1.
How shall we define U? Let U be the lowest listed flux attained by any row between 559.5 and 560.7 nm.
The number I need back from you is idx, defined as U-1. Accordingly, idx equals 98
